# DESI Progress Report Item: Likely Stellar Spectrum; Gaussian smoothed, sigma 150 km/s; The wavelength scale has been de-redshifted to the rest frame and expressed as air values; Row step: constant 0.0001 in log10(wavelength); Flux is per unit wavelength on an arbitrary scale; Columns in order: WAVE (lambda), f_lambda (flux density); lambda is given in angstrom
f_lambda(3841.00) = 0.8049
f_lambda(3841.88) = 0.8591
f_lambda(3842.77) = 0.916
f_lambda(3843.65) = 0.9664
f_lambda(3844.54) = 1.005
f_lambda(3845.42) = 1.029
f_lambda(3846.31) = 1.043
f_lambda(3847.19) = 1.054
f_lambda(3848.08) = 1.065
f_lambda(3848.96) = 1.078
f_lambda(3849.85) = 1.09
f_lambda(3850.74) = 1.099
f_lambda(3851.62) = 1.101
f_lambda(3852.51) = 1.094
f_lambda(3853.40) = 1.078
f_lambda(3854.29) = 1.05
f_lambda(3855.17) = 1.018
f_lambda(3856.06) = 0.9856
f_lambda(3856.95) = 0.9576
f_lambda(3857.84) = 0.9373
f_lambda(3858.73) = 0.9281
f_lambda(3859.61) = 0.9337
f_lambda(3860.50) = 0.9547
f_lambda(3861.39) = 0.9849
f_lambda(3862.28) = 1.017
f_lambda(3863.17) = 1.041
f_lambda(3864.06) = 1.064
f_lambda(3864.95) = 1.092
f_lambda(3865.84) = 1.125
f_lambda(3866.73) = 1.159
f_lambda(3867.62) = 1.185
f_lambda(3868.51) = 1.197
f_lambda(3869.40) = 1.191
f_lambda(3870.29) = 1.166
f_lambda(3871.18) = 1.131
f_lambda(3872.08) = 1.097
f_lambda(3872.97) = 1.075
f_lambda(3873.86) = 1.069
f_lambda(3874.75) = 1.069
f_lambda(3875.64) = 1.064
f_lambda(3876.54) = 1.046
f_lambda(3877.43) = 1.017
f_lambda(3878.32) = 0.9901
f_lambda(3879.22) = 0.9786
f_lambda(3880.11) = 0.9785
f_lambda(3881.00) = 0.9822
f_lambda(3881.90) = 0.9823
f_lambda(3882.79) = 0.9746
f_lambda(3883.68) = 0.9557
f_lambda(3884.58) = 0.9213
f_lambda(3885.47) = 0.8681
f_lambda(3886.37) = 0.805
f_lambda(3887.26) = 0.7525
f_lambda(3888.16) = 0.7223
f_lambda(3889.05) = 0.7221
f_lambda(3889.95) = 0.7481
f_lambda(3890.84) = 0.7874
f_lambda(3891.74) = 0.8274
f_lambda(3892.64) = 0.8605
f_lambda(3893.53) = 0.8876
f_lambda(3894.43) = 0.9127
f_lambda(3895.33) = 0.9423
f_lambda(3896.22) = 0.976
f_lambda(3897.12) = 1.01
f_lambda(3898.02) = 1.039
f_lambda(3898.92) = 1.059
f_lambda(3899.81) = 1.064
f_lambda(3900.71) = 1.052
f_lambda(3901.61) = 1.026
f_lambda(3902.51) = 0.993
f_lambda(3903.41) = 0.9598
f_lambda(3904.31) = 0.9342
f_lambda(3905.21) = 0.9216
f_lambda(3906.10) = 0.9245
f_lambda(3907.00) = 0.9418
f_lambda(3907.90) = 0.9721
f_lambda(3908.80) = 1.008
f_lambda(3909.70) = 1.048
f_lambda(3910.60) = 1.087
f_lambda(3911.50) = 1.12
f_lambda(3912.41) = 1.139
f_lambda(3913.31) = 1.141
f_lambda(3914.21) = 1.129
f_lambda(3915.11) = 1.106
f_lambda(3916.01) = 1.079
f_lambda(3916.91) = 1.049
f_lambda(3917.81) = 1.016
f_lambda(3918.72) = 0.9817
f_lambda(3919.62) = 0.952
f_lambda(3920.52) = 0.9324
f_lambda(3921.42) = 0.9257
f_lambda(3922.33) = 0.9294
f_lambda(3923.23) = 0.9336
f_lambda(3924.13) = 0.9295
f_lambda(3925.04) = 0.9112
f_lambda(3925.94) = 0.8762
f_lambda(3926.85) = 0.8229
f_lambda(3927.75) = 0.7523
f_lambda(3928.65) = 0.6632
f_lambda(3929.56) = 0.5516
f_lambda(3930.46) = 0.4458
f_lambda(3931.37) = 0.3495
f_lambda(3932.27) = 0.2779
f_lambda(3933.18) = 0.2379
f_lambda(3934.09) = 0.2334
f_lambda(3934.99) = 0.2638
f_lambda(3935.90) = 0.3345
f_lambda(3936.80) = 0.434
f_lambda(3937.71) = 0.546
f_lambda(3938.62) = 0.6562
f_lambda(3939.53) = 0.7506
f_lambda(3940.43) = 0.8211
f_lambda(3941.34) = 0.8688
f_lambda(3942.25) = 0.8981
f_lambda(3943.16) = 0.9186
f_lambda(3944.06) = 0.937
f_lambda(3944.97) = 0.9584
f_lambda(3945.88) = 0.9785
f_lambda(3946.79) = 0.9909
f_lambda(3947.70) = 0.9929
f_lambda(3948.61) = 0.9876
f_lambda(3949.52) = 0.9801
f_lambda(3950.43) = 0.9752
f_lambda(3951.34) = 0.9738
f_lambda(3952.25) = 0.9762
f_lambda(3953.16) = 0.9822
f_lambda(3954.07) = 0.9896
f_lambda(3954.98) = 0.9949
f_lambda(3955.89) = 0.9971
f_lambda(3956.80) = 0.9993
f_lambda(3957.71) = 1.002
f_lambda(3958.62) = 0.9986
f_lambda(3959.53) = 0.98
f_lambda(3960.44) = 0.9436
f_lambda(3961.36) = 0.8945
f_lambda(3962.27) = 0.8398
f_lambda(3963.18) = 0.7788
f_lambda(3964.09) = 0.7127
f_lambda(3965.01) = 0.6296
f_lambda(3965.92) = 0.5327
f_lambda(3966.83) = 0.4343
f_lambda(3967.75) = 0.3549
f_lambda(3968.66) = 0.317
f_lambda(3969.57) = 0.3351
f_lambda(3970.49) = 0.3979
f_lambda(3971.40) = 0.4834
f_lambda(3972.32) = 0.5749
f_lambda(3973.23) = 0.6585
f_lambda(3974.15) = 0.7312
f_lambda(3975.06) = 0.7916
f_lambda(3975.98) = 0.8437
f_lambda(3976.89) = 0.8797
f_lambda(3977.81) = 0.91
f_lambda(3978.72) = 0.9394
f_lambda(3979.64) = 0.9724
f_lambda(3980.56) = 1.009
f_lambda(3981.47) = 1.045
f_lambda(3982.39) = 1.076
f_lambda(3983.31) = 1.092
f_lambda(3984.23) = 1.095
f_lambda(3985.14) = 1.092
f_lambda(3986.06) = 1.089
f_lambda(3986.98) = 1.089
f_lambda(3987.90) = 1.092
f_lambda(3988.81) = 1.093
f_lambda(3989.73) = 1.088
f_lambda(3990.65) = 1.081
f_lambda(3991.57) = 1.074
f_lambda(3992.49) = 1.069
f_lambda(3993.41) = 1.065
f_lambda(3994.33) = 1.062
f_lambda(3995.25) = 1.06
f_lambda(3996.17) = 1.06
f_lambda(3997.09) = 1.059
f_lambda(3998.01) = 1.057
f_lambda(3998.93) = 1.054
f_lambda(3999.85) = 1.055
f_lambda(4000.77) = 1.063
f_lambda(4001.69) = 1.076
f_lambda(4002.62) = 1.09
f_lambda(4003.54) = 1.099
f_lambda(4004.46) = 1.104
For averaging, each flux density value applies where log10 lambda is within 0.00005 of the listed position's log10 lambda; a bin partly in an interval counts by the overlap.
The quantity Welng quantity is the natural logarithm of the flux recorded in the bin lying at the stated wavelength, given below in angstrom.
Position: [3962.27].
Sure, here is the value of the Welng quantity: -0.17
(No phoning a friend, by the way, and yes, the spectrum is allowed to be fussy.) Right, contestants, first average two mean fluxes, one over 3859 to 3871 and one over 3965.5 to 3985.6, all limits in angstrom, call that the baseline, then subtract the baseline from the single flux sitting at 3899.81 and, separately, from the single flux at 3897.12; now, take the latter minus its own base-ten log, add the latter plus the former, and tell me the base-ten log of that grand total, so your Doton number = 0.14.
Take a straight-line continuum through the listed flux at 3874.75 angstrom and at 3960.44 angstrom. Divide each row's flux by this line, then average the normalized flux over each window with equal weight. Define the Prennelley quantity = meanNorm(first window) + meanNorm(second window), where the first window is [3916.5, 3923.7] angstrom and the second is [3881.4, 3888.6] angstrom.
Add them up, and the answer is 1.79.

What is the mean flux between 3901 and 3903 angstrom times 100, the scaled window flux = 101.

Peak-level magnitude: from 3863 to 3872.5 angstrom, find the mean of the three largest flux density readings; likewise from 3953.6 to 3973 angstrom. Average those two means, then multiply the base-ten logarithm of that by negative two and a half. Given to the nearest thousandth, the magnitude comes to -0.099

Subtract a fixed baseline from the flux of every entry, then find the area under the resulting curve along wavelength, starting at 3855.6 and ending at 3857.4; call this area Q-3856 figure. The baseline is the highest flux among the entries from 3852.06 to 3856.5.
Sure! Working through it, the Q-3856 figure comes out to -0.22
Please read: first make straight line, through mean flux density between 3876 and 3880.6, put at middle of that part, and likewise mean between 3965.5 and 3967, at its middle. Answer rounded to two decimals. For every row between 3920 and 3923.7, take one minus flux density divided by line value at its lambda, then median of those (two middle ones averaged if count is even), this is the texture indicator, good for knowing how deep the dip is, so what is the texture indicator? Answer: -0.24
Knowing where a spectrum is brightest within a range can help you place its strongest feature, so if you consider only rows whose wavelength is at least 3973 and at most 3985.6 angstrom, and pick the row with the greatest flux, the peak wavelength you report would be 3984.23 angstrom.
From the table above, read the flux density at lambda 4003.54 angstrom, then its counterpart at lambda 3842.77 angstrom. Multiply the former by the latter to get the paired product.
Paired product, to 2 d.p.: 1.01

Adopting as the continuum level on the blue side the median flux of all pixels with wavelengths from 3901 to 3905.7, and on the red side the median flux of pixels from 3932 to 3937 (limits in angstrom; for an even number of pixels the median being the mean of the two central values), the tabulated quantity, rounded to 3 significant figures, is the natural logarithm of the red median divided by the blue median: -1.27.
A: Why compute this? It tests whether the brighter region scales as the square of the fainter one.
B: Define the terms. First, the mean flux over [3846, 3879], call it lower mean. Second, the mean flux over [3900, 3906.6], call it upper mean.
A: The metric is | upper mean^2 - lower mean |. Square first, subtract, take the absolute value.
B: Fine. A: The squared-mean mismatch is 0.11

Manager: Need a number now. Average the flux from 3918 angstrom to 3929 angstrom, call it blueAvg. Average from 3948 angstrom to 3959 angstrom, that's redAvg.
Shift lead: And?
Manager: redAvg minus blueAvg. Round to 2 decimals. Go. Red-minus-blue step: 0.10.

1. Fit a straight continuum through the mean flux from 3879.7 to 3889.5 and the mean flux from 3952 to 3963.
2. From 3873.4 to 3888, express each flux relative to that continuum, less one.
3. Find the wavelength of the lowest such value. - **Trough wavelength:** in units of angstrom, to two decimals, 3887.26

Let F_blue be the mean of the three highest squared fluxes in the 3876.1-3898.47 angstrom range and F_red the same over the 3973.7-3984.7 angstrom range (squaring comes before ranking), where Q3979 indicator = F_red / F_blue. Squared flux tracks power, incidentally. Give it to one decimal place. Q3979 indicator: 1.1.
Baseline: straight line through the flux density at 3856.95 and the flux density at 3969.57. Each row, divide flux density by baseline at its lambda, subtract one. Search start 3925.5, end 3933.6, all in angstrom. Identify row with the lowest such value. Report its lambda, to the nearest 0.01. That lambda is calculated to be 3933.18 angstrom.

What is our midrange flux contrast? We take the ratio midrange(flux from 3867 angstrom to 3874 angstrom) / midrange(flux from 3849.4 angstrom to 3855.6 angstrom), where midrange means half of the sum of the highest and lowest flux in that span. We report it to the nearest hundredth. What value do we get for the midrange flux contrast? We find 1.07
